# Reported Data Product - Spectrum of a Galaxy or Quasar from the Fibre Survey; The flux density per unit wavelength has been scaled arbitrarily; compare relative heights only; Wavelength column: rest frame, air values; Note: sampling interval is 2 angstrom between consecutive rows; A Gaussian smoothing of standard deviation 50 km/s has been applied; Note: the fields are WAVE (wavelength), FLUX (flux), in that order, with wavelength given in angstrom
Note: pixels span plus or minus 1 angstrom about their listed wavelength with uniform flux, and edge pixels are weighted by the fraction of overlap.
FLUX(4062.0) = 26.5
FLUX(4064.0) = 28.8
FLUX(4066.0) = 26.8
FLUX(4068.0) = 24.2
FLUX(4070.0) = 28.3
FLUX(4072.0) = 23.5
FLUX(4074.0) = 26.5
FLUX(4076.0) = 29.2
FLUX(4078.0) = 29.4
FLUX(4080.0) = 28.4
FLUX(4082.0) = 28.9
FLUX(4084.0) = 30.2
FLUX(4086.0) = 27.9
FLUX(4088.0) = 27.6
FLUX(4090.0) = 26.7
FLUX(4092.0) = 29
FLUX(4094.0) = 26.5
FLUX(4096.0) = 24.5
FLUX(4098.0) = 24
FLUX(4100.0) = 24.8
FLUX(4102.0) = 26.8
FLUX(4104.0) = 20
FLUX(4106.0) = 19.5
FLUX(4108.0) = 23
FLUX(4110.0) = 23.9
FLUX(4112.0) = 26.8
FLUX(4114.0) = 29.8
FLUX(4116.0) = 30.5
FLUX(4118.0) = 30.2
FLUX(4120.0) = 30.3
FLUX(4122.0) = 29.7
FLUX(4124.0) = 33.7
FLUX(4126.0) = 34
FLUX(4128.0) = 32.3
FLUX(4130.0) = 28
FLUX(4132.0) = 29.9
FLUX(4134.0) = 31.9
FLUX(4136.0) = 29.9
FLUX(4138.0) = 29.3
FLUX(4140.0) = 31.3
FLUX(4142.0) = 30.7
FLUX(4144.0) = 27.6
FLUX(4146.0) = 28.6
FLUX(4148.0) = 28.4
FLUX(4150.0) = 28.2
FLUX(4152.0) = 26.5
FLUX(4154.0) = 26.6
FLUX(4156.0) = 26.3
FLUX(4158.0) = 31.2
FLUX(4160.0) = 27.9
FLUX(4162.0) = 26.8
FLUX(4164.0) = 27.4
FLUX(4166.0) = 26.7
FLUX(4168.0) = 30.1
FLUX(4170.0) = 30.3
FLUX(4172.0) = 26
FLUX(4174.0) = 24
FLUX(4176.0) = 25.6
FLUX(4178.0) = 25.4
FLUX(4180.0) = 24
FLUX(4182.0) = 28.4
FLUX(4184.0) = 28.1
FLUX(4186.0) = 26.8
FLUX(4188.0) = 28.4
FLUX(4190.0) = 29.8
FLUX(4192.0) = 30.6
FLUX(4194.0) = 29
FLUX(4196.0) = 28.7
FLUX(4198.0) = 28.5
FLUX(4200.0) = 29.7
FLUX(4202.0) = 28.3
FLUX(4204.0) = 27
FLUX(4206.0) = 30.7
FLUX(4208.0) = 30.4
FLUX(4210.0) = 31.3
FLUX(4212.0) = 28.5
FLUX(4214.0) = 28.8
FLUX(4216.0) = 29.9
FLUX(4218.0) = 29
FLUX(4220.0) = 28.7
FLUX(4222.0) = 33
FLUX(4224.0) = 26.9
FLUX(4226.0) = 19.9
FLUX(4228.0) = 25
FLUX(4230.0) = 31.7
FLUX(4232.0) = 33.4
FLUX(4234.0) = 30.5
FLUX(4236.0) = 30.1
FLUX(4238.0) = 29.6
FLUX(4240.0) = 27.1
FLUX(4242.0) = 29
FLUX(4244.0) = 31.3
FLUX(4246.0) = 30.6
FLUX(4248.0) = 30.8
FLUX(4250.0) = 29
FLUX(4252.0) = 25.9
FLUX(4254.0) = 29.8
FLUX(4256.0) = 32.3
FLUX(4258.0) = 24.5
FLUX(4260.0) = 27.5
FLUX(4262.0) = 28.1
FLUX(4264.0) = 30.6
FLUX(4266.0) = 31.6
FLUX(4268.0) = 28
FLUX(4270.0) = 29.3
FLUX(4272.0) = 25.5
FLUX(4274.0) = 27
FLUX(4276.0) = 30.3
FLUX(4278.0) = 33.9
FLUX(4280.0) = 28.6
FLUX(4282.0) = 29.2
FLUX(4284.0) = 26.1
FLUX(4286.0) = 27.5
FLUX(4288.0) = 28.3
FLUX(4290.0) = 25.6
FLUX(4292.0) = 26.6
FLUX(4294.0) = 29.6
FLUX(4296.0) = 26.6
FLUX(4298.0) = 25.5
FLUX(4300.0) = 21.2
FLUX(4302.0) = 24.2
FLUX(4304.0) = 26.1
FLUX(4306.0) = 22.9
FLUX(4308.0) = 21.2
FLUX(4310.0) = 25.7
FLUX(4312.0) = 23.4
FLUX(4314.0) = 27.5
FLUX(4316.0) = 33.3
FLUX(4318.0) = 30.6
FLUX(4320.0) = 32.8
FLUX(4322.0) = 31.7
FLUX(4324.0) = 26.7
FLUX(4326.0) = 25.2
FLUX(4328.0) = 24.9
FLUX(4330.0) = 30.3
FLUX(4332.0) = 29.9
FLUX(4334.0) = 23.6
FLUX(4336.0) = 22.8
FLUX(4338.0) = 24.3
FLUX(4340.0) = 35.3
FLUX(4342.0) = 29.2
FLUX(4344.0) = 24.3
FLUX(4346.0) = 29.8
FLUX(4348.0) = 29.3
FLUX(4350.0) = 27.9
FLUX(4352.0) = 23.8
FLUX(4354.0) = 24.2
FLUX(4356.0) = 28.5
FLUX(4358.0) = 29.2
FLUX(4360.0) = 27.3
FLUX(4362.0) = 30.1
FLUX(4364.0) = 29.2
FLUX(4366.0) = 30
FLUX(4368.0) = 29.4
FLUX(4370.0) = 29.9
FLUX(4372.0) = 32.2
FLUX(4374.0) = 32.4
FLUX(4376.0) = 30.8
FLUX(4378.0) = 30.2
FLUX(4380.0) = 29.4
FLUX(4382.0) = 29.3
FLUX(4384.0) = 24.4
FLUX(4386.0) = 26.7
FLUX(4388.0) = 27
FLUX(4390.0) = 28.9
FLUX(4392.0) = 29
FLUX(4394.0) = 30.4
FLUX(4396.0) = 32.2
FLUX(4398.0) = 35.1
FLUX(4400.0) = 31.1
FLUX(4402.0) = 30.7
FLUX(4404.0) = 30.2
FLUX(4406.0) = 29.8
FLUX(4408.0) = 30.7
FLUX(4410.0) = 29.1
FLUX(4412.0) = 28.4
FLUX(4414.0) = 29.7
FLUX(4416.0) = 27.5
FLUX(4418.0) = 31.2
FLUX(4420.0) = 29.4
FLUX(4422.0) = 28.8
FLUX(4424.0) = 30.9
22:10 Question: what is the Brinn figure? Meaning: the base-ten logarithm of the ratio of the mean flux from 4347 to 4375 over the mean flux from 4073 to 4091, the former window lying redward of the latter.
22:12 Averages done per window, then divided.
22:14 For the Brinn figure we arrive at 0.01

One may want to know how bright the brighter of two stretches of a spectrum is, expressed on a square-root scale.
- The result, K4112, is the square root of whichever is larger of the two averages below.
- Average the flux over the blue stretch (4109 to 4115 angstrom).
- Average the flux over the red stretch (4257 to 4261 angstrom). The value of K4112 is 5.18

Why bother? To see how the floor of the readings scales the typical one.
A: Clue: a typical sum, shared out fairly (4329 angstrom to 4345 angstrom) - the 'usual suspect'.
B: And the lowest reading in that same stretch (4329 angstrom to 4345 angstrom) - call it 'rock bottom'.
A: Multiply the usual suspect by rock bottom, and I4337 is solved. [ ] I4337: 626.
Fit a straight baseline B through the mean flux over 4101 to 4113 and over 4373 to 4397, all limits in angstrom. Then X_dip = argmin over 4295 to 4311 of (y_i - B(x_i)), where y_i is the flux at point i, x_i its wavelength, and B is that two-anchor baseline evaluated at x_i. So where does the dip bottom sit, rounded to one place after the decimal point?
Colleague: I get 4308.0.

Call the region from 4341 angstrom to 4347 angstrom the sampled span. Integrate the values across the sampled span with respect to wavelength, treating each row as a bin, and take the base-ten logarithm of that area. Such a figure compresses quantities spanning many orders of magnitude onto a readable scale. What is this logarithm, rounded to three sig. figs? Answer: 2.22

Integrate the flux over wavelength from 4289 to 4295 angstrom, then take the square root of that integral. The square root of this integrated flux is 12.8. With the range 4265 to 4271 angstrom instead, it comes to 13.3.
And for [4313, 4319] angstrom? 13.5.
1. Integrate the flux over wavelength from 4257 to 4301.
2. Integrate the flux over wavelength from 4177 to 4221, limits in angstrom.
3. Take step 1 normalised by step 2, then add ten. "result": 11.0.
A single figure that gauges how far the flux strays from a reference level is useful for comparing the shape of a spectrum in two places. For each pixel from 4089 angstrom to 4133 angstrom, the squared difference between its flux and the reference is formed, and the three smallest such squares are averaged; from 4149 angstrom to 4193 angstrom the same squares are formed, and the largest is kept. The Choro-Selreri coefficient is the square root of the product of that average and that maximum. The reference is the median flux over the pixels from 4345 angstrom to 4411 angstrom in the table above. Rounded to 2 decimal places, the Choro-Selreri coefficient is 2.00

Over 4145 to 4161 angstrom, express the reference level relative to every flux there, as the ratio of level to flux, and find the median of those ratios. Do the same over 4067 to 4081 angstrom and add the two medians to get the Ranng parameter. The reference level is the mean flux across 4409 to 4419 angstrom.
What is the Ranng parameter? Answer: 2.07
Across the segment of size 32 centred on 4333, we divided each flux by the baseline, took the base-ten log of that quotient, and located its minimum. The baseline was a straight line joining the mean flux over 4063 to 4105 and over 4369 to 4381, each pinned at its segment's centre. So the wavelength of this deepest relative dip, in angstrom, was 4336.0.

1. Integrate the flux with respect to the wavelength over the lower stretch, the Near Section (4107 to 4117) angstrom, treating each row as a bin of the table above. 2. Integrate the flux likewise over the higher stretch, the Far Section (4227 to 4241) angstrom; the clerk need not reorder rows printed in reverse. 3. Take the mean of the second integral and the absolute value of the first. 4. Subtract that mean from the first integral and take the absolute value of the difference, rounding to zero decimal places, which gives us 73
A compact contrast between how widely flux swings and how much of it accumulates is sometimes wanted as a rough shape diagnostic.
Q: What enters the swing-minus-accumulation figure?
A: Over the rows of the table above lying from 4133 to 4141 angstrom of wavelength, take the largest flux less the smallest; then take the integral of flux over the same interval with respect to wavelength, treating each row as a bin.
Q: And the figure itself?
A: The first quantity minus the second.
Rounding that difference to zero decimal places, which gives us -242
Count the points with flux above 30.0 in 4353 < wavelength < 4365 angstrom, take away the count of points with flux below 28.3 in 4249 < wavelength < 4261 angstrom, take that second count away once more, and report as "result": -5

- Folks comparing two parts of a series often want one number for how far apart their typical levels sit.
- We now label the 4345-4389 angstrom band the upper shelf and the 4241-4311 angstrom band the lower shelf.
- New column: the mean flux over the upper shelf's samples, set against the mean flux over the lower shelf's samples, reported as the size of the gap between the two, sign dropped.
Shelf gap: 1.0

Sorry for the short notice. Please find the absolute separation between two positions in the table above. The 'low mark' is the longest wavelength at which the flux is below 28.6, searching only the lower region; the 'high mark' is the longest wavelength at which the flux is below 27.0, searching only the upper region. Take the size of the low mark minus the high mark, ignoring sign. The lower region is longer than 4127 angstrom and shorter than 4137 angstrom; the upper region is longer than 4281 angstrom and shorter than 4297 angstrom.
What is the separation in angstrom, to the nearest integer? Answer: 166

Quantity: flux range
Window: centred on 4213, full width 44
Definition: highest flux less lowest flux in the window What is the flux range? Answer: 13.5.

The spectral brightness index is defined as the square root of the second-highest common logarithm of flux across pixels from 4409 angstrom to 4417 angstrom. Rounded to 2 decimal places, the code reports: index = 1.21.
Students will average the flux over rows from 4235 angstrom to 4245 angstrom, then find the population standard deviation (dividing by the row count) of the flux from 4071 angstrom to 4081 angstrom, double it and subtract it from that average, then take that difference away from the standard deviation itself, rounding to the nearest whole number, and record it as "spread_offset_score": -23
